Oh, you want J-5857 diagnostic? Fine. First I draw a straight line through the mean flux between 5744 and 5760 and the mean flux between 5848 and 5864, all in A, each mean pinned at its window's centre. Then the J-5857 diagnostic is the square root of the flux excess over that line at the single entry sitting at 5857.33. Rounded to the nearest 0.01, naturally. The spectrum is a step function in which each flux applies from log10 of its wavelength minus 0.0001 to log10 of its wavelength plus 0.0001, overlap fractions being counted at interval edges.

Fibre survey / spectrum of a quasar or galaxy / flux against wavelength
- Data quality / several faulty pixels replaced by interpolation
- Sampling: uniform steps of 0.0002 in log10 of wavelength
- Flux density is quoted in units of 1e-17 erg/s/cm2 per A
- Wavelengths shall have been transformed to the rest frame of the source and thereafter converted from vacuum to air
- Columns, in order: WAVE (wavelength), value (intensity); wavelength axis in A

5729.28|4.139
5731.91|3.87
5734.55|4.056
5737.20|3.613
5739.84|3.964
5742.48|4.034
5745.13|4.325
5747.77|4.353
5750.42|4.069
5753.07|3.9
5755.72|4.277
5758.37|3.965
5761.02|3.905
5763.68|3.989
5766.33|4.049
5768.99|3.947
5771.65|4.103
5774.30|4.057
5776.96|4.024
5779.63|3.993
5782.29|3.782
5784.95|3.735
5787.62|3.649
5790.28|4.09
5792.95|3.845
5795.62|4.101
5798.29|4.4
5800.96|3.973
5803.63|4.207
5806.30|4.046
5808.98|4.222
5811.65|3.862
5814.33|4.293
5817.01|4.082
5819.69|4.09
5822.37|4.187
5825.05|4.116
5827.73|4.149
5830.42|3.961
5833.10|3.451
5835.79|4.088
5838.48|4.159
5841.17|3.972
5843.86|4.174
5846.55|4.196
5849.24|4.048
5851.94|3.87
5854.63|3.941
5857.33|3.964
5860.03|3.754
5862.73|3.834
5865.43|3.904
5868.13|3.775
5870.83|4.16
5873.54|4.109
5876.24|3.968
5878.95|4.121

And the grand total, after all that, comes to 0.26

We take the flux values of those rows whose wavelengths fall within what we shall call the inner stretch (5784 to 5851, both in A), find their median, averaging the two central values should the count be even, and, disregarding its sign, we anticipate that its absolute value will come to 4.09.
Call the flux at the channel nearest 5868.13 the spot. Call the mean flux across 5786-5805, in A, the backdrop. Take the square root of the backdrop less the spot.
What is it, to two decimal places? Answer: 0.51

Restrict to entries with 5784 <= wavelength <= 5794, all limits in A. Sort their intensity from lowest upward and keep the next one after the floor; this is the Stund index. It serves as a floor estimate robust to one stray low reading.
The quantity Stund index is 3.735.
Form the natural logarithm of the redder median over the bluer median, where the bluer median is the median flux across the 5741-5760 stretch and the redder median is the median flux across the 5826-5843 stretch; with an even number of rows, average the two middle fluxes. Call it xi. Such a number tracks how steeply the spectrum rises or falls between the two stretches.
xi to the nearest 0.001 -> -0.010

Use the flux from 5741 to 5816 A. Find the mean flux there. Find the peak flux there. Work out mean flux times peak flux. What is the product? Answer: 17.8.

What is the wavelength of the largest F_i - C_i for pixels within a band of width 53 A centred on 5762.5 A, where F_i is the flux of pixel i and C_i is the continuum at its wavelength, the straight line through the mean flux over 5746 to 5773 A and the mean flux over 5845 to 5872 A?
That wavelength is 5747.77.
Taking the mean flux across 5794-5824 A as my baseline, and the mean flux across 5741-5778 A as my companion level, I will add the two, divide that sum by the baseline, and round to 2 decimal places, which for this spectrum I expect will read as 1.99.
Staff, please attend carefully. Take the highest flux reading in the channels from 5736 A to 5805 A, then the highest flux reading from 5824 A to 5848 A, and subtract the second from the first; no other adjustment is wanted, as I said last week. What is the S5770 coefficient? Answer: 0.20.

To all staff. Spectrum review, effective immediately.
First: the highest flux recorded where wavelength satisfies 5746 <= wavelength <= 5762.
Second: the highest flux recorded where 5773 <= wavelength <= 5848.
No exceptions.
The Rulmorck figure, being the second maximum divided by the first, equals 1.01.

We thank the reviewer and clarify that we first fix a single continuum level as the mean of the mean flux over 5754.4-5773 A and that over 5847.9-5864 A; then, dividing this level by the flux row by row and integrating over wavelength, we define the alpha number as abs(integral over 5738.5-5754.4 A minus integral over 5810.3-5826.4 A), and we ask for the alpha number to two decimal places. 0.19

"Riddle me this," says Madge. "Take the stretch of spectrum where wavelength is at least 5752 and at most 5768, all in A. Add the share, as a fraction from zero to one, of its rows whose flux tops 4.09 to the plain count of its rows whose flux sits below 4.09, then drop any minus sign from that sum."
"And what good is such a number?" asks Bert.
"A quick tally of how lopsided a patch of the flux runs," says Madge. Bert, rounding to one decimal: 5.2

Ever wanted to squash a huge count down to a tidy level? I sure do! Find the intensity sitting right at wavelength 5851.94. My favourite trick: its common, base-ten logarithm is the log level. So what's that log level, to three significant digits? 0.588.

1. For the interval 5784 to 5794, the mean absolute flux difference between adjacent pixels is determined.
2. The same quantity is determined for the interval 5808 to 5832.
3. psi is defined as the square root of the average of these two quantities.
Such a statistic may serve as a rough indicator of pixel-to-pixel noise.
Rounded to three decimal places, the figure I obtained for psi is 0.465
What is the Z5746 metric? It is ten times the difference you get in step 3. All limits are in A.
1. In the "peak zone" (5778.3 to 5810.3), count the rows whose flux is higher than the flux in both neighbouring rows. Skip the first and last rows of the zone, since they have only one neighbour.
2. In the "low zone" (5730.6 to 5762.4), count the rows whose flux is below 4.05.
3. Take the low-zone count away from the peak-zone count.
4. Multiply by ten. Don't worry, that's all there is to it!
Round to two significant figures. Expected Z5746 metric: -40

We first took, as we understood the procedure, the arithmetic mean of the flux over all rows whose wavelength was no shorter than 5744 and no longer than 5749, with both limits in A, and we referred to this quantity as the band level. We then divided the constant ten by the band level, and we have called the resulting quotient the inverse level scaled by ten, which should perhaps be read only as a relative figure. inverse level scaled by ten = 2.30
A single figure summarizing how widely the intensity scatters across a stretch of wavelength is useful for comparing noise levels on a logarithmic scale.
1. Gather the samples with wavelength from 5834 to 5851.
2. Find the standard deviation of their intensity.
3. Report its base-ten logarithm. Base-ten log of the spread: -1.1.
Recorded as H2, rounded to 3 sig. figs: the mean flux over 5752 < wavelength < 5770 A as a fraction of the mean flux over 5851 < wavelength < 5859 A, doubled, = 2.04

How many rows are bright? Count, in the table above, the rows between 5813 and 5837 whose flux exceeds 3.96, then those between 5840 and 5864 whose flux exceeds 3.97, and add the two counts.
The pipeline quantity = 12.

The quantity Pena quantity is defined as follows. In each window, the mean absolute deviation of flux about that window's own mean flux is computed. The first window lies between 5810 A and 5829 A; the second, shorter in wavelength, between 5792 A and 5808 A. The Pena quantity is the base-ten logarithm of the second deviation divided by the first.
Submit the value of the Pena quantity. 0.22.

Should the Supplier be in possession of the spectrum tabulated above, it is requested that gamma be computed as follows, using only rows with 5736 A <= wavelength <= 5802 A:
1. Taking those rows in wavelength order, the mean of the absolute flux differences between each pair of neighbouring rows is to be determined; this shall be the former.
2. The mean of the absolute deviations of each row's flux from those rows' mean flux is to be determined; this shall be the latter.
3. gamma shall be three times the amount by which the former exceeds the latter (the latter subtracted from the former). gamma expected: 0.123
